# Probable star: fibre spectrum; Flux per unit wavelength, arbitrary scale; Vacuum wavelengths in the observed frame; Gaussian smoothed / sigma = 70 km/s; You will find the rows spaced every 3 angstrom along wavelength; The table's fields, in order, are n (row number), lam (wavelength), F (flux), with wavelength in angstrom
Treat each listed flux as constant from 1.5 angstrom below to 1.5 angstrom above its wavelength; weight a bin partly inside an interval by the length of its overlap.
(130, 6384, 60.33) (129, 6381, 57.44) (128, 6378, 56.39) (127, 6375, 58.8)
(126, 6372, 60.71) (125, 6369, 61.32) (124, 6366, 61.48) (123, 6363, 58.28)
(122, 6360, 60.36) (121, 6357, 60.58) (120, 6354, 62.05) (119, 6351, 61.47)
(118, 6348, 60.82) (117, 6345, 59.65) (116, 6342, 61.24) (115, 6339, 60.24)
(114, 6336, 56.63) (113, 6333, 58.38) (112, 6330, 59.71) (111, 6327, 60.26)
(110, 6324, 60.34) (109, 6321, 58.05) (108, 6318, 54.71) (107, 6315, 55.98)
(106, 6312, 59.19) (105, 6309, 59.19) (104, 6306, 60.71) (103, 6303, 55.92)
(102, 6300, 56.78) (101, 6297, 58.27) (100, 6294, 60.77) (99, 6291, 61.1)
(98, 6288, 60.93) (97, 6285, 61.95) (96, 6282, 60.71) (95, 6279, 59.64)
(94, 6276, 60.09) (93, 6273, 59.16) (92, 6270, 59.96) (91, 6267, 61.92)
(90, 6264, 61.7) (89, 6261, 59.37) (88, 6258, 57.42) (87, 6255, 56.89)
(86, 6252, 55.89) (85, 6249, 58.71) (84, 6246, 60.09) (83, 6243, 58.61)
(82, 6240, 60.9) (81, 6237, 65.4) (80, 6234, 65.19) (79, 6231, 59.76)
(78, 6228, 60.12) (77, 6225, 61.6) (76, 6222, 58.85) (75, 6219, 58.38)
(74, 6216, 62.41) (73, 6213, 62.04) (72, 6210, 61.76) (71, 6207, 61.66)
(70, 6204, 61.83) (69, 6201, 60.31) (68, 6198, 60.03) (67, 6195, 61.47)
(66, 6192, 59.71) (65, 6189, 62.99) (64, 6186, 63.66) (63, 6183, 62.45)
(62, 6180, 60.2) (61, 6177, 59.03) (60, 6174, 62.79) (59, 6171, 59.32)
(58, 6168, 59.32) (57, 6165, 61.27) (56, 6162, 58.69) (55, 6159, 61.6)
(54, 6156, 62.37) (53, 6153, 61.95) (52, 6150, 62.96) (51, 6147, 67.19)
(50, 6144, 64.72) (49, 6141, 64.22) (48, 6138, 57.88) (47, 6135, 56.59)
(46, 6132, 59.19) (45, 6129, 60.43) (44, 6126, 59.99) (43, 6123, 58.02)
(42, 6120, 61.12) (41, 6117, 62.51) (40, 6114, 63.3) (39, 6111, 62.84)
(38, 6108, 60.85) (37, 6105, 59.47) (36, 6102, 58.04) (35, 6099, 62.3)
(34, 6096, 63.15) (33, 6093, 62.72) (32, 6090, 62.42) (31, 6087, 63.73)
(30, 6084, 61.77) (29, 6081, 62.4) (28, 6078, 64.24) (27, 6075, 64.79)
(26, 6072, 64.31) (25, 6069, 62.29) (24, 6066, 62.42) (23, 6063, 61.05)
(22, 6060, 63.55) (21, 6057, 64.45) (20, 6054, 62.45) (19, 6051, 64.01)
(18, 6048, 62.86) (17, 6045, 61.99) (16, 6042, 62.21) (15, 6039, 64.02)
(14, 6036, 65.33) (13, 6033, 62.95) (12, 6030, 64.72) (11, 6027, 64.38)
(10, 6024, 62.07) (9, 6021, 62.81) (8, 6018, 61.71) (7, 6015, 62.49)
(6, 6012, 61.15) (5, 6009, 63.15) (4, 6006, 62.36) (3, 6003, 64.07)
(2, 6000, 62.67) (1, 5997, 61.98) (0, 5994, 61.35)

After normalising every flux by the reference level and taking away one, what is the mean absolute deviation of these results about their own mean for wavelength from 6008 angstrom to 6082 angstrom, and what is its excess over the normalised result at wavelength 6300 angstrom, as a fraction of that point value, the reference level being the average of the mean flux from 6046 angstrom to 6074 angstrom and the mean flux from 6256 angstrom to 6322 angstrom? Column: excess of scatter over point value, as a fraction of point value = -1.2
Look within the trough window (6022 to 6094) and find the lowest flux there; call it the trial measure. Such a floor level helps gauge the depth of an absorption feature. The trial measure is 61.05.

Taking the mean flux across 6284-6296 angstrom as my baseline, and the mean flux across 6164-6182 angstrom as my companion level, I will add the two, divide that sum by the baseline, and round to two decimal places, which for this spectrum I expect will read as 1.99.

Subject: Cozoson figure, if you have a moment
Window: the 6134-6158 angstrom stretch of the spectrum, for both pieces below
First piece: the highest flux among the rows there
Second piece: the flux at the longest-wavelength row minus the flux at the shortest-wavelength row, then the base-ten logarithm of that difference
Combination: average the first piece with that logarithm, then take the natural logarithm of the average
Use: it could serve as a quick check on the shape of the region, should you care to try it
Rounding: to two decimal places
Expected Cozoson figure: 3.53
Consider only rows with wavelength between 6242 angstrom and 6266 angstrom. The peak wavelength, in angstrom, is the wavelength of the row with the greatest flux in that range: 6264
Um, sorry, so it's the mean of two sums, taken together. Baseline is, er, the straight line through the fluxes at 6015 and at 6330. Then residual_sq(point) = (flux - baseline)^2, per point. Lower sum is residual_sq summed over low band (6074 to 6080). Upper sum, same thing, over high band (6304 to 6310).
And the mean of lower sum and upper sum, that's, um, 7.2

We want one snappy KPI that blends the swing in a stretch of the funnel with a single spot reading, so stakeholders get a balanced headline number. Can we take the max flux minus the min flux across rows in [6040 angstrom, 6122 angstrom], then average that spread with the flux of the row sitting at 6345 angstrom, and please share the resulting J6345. 33.2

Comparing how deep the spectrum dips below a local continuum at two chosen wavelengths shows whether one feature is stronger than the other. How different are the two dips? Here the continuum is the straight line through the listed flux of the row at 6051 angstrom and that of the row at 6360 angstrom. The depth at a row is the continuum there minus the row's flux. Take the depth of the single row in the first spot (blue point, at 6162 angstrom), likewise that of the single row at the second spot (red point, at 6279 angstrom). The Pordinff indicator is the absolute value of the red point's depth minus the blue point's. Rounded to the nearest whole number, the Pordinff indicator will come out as 2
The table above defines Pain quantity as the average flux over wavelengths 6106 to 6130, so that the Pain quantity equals 61.1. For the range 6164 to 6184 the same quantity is 60.6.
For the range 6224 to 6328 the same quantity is 59.6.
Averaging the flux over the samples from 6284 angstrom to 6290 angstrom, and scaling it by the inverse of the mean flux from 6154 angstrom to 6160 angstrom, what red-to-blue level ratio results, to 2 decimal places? 0.99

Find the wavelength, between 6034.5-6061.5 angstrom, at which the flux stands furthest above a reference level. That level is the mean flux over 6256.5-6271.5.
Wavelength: 6036 angstrom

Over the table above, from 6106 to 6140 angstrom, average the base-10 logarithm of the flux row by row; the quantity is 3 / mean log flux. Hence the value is 1.69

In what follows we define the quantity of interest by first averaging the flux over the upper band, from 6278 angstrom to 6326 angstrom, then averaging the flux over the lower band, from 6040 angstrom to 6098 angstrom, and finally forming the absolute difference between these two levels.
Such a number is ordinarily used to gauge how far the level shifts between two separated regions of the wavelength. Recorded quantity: 4.0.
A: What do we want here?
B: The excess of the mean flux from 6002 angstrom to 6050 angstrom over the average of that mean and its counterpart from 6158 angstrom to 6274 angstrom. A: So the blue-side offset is 1.2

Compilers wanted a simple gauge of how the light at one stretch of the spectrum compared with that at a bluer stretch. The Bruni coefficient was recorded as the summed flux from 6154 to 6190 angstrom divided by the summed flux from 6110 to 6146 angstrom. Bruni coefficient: 1.004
